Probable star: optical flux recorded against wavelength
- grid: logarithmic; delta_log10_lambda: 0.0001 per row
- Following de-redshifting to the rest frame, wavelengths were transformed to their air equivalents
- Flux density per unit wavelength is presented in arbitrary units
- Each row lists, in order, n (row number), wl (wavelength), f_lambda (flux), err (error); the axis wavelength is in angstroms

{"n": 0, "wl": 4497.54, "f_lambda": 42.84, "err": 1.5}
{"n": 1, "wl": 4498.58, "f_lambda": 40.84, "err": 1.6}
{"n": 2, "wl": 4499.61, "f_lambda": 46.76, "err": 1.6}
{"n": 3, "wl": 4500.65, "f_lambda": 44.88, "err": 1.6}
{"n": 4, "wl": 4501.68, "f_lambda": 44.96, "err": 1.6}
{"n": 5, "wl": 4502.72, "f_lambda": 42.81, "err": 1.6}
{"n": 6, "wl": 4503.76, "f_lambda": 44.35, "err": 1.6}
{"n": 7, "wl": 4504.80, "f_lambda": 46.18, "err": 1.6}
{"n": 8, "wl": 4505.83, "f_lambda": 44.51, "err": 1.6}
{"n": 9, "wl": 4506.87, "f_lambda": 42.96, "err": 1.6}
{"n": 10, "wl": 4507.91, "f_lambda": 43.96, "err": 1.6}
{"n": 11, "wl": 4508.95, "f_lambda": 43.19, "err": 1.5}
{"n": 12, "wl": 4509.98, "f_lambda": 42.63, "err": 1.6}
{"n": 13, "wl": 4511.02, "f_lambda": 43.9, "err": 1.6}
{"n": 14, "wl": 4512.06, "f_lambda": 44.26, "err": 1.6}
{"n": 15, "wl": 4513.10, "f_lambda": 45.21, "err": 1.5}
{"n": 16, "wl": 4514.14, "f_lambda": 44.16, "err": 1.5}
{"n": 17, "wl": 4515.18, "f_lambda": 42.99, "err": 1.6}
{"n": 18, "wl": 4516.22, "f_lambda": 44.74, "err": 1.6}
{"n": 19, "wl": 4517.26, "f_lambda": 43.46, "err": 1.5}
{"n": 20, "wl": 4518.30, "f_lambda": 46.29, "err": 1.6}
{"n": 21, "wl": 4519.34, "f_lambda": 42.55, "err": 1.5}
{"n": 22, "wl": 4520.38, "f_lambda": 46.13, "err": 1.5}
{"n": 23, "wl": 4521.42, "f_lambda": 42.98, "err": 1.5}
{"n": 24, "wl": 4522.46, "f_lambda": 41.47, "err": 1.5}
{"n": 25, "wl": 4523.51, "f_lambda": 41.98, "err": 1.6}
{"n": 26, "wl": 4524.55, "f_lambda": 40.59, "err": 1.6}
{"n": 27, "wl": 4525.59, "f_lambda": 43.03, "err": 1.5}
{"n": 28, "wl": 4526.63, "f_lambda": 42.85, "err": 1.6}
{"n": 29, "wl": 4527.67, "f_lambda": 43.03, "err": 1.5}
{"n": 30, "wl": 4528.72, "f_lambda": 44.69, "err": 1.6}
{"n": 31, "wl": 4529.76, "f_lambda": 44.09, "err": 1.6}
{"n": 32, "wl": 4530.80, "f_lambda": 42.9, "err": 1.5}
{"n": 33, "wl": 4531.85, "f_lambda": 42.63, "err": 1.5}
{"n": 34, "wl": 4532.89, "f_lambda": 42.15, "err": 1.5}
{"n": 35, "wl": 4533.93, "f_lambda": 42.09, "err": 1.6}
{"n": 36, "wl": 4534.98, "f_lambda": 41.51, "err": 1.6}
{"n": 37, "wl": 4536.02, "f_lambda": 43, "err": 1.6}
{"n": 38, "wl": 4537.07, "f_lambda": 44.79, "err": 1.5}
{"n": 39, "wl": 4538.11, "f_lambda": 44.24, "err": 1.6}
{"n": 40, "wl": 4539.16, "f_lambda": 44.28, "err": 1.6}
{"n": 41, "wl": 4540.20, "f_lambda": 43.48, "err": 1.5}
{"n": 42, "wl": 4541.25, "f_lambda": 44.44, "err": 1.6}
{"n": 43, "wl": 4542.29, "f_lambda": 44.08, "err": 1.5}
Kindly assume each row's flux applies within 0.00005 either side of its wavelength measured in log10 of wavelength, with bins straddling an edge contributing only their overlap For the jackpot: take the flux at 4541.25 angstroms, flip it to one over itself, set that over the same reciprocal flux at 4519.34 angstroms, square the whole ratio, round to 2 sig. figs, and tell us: 0.92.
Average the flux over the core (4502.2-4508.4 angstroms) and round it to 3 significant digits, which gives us 44.1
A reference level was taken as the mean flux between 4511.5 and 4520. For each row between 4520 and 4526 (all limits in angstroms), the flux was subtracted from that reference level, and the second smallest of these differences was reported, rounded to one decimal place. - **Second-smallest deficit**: 1.2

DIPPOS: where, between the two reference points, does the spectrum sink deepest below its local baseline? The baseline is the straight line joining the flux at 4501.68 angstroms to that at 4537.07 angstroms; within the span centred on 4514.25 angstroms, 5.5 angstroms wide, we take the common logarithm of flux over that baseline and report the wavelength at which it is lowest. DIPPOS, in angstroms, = 4515.18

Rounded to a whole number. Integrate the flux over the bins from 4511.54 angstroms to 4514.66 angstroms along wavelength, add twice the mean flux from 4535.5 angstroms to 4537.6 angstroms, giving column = 227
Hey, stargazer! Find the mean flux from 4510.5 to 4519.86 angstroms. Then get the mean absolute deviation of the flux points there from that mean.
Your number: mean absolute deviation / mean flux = 0.0192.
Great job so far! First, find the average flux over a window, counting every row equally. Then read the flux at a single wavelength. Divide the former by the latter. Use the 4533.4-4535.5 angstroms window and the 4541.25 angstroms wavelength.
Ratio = 0.94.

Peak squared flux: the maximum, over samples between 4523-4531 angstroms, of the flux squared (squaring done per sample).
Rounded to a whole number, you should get 1997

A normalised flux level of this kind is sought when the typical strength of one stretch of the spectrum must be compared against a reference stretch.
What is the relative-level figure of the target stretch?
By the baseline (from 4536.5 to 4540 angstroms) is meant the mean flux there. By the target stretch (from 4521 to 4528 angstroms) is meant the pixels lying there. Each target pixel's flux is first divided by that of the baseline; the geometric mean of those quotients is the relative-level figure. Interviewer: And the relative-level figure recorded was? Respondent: 0.95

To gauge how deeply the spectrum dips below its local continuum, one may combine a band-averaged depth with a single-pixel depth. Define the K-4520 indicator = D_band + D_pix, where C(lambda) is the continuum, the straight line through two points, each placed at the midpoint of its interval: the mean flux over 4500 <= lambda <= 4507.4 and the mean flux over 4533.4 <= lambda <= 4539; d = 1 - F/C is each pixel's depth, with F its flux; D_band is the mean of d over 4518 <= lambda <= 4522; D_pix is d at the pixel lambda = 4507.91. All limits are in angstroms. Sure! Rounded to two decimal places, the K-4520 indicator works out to -0.01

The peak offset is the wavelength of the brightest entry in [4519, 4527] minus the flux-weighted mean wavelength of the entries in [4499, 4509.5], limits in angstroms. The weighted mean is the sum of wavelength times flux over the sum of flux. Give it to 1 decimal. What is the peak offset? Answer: 16.2 angstroms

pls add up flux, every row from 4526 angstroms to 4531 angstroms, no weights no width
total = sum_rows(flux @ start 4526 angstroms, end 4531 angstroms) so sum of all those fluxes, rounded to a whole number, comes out 218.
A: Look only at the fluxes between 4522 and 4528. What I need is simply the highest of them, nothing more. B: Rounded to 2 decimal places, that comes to 43.03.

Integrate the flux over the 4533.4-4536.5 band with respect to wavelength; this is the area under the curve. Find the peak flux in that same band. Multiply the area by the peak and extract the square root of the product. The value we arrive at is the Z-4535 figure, 75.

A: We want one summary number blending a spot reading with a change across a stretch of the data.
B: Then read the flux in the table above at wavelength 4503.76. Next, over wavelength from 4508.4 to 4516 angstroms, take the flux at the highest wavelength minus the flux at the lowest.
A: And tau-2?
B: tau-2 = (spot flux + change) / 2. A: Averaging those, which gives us 22.1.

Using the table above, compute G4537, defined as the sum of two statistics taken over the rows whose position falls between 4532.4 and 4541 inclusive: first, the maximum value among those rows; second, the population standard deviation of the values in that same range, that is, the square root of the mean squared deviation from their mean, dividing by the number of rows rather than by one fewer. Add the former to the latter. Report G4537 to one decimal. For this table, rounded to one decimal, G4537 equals 45.9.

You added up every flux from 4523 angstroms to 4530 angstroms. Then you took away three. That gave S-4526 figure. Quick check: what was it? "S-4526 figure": 297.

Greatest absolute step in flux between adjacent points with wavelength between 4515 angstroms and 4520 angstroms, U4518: 3.7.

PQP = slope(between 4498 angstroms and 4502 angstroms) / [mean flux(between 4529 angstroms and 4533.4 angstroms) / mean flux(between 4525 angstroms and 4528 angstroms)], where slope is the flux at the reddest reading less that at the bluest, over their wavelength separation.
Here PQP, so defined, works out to 1.3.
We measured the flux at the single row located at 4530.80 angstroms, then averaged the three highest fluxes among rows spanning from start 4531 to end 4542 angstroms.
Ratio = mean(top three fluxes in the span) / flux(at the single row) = 1.04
